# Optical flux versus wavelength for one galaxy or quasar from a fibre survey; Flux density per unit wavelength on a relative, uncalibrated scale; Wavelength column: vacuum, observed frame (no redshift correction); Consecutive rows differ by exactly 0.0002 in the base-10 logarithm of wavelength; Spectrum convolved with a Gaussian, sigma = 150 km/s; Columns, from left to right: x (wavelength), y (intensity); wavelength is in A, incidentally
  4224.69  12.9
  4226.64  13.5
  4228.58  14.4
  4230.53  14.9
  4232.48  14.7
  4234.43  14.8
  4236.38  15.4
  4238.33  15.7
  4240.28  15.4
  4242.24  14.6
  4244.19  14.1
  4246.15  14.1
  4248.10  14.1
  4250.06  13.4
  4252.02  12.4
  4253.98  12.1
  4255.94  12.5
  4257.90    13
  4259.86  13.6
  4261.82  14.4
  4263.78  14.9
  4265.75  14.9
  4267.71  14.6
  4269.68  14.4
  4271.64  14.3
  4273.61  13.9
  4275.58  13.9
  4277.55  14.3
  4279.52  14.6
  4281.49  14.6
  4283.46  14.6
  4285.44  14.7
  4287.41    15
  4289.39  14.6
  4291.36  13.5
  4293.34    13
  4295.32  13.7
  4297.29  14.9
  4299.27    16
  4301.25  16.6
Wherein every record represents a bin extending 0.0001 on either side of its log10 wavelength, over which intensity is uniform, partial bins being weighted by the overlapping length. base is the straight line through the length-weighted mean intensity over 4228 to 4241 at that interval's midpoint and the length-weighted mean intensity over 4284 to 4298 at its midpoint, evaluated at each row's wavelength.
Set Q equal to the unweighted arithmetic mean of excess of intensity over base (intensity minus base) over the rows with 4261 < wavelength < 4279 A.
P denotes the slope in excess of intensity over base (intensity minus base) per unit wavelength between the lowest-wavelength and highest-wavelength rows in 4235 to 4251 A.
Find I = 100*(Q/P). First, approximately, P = -0.131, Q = -0.12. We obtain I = 93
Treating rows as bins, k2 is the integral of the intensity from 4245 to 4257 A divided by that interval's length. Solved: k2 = 13.1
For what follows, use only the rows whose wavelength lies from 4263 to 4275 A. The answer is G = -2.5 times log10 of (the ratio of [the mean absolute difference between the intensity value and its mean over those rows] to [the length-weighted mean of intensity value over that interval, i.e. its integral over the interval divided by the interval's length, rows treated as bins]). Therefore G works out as 4.21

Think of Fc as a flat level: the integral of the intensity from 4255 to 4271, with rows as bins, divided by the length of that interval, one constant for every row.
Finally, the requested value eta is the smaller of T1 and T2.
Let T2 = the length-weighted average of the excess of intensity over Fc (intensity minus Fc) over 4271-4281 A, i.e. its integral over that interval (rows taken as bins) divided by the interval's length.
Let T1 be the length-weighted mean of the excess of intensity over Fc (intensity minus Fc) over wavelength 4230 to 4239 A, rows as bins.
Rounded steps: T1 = 1.03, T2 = 0.2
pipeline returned 0.16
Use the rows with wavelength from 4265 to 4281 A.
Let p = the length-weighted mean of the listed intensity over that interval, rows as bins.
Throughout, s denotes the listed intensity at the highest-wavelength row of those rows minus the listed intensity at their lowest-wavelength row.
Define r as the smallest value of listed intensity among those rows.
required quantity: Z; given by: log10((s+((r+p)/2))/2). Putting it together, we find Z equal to 0.840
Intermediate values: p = 14.4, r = 13.9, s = -0.3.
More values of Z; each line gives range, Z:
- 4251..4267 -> 0.884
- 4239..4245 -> 0.817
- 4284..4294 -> 0.775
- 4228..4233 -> 0.870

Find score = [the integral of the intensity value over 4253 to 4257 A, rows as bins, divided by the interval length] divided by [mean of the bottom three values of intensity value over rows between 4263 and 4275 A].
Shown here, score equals 0.9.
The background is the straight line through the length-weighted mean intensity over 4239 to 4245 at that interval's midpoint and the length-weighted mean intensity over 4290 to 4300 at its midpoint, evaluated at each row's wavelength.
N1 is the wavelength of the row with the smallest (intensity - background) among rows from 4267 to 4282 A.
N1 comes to 4273.61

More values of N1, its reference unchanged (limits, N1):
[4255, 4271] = 4255.94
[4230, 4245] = 4244.19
